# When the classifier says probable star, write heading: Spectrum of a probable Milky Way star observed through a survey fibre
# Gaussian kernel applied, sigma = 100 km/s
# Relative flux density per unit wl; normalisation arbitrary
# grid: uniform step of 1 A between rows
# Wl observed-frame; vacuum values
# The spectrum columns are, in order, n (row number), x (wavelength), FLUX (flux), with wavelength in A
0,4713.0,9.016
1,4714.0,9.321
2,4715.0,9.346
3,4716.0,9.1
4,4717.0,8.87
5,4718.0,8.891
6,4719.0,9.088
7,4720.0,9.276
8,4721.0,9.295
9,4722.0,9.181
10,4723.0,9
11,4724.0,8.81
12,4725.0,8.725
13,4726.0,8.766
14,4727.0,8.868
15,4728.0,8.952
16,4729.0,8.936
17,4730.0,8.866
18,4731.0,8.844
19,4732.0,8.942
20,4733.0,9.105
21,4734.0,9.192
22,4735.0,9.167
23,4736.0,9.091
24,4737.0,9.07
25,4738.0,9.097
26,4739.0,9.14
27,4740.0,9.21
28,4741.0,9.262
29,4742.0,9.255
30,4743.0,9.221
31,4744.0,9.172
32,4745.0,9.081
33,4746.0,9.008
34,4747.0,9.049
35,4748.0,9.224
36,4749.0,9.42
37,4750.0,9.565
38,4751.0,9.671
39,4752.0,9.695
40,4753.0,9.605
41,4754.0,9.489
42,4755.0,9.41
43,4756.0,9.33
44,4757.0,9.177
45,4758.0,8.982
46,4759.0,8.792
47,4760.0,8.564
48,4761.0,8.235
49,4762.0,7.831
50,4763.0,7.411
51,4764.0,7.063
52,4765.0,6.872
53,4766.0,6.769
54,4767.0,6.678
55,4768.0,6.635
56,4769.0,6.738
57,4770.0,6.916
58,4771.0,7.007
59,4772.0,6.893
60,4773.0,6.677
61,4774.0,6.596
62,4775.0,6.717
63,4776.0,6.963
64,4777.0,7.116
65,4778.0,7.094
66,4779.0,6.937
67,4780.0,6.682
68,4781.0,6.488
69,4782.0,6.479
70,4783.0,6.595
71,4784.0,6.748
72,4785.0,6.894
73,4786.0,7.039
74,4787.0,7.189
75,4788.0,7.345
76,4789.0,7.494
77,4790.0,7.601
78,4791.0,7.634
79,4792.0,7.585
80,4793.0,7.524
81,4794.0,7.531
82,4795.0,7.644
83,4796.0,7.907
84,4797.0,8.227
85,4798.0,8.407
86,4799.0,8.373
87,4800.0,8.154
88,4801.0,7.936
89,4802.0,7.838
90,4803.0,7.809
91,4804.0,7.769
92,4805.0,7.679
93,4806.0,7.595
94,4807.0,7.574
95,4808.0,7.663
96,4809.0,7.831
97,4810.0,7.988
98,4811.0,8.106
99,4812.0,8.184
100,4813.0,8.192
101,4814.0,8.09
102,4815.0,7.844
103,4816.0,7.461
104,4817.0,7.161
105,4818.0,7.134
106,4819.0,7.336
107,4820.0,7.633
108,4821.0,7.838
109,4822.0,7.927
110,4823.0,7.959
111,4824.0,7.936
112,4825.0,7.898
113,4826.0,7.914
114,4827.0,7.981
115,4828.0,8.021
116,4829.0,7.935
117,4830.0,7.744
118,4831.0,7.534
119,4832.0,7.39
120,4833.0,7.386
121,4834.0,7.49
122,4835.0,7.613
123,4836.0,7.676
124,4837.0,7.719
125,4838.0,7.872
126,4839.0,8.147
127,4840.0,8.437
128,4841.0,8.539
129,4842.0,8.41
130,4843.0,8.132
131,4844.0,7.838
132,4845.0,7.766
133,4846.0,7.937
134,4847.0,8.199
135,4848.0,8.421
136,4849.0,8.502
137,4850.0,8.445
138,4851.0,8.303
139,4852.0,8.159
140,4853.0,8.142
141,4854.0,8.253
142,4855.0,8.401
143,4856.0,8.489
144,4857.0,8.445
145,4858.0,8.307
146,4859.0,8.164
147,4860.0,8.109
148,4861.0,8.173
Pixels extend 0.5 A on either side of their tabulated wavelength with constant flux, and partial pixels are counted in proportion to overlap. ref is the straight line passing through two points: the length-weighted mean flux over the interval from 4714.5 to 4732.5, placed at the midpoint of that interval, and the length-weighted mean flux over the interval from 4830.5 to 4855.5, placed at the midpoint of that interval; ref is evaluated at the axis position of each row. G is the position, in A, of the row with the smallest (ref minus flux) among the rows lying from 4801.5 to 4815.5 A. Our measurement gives 4813.0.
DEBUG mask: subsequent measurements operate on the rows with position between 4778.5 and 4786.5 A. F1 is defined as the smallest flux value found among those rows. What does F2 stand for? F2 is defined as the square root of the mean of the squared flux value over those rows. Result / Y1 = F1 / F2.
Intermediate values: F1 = 6.479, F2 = 6.7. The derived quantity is 0.962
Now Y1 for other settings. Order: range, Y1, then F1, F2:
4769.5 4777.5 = 0.961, 6.596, 6.9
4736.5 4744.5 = 0.988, 9.07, 9.2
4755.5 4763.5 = 0.865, 7.411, 8.6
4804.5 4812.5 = 0.967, 7.574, 7.8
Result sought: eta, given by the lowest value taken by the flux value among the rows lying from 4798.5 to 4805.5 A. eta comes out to 7.679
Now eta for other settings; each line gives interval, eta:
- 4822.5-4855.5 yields 7.386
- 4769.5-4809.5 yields 6.479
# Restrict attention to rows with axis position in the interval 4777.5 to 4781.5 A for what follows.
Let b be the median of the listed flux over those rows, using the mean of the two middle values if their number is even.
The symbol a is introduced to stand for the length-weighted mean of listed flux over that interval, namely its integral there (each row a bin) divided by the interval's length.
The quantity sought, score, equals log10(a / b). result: -0.0006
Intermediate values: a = 6.8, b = 6.8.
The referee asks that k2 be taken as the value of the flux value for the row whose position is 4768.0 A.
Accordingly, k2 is 6.635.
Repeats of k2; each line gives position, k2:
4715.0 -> 9.346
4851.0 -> 8.303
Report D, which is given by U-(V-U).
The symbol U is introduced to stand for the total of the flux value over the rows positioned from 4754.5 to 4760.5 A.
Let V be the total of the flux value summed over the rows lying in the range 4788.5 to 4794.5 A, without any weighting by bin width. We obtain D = 63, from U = 54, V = 45.4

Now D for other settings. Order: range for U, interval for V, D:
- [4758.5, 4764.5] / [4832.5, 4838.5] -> 50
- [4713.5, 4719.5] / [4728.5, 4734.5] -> 55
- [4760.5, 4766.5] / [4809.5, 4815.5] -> 40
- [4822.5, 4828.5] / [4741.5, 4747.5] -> 41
